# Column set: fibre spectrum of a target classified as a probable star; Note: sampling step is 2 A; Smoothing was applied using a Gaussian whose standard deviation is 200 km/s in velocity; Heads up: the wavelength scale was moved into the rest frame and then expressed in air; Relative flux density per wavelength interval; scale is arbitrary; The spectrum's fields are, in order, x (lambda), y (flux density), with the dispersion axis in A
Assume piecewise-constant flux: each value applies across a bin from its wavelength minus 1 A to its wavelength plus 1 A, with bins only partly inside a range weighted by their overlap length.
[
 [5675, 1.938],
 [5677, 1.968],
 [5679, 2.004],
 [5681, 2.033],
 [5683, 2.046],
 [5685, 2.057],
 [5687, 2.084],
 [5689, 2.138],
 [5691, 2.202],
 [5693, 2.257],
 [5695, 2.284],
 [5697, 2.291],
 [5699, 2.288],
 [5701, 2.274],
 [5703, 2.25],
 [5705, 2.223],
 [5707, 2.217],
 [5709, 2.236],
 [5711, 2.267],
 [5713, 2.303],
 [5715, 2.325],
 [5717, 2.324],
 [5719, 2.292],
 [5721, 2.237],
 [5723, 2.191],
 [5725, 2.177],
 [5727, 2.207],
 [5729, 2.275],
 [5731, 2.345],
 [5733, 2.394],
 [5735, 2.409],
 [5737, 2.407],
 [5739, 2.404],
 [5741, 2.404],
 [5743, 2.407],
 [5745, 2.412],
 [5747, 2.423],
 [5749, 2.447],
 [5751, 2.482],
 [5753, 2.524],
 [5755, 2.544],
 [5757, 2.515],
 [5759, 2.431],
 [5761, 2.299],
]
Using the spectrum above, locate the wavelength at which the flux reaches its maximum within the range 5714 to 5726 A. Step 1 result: 5715 A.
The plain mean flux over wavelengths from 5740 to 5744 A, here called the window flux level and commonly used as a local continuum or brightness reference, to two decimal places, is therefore 2.41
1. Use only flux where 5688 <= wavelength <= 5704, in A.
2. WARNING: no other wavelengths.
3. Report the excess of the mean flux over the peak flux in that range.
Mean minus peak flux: -0.043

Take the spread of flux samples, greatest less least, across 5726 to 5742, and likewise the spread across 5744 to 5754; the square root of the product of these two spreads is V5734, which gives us 0.15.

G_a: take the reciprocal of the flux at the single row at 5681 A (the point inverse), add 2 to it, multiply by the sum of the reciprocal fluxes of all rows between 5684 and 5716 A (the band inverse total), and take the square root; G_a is 4.230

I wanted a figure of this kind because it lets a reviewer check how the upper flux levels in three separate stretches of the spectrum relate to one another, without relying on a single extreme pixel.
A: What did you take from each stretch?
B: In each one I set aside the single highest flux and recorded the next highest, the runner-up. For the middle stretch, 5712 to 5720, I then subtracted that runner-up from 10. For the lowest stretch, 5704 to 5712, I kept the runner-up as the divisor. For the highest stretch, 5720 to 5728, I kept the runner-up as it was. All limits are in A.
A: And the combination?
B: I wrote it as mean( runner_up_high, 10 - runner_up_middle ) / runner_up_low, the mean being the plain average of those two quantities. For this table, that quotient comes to 2.21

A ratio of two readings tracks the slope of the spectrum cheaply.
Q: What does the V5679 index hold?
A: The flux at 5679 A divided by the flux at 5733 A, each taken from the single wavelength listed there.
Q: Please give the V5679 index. 0.84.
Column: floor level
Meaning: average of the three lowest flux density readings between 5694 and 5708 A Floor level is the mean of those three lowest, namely 2.23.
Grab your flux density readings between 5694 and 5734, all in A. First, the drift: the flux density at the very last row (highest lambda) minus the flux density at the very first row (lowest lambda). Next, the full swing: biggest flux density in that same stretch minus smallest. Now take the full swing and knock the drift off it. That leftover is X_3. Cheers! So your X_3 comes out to 0.11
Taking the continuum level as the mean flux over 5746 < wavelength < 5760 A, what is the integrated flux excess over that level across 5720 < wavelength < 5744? -4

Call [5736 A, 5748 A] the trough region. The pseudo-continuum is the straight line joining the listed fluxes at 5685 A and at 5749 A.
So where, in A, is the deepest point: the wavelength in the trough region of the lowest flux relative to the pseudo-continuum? 5747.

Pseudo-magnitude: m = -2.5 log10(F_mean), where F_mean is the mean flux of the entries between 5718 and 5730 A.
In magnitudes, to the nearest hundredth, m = -0.87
